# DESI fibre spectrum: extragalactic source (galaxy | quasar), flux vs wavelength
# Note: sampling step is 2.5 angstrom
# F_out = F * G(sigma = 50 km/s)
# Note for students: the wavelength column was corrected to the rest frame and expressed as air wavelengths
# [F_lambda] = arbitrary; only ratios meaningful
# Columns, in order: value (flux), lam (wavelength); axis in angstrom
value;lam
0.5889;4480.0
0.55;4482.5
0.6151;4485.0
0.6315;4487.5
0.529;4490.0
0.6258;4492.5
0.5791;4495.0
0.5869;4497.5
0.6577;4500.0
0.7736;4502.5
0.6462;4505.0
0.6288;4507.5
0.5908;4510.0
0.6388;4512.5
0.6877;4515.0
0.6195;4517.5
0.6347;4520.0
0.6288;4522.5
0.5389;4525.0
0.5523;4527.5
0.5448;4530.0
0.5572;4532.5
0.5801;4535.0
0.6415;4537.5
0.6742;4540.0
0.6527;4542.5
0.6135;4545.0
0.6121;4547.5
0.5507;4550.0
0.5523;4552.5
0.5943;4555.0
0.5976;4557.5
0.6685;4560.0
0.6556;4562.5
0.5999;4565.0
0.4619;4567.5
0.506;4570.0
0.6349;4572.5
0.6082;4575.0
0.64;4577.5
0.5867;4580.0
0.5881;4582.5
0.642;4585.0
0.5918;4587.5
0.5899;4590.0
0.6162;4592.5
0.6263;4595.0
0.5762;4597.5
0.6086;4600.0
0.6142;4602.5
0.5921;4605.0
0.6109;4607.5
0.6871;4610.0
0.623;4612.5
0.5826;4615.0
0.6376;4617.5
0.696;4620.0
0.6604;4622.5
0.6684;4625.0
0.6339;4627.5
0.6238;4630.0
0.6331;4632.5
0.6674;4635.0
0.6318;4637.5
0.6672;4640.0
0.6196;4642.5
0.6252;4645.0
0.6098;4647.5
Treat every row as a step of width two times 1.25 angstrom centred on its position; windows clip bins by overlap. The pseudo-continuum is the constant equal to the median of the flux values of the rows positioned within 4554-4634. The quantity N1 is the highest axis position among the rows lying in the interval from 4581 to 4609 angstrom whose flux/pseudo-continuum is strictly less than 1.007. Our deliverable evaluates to 4607.5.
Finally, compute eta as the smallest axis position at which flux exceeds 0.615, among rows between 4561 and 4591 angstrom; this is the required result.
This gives 4562.5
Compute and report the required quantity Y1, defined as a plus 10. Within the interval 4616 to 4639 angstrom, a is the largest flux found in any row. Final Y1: 10.70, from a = 0.696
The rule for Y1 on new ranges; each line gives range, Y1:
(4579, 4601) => 10.64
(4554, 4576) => 10.67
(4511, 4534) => 10.69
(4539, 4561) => 10.67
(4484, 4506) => 10.77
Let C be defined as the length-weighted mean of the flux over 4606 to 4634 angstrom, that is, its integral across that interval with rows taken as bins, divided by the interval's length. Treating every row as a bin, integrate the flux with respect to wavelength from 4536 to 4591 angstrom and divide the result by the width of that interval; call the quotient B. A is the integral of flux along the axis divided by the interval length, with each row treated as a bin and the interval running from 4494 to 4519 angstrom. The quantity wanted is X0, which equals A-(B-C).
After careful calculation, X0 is 0.680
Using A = 0.641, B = 0.60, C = 0.64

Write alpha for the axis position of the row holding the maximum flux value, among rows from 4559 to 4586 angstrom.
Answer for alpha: 4560.0 angstrom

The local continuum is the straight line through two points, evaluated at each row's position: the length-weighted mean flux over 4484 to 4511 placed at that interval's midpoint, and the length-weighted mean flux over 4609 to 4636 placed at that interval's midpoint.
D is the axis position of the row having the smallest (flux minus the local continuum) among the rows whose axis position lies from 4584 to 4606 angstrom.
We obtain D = 4597.5 angstrom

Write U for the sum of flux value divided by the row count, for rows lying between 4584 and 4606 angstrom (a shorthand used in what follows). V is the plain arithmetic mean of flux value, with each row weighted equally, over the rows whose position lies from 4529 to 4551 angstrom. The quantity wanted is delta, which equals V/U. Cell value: 0.99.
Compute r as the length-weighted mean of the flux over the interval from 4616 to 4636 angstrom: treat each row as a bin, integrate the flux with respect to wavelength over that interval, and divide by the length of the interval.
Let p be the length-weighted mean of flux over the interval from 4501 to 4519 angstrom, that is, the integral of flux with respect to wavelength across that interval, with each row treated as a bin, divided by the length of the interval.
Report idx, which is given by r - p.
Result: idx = 0.00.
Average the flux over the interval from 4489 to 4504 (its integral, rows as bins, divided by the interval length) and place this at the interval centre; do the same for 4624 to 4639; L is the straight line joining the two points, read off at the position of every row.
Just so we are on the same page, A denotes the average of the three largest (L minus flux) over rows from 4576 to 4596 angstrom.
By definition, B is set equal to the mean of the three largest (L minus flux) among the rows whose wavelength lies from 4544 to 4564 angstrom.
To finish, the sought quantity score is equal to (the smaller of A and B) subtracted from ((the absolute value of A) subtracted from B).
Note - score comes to -0.03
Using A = 0.049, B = 0.068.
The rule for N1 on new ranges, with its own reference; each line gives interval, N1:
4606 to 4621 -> 4615.0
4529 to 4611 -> 4607.5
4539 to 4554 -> 4552.5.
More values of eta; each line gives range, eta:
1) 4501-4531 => 4502.5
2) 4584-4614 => 4585.0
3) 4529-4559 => 4537.5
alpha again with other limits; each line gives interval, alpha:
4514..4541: 4515.0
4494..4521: 4502.5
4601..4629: 4620.0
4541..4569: 4560.0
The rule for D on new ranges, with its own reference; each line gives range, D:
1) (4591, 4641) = 4597.5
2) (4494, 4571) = 4567.5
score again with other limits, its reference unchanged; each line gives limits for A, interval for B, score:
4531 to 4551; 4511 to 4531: -0.05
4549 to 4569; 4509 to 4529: -0.11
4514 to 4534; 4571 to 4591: -0.09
